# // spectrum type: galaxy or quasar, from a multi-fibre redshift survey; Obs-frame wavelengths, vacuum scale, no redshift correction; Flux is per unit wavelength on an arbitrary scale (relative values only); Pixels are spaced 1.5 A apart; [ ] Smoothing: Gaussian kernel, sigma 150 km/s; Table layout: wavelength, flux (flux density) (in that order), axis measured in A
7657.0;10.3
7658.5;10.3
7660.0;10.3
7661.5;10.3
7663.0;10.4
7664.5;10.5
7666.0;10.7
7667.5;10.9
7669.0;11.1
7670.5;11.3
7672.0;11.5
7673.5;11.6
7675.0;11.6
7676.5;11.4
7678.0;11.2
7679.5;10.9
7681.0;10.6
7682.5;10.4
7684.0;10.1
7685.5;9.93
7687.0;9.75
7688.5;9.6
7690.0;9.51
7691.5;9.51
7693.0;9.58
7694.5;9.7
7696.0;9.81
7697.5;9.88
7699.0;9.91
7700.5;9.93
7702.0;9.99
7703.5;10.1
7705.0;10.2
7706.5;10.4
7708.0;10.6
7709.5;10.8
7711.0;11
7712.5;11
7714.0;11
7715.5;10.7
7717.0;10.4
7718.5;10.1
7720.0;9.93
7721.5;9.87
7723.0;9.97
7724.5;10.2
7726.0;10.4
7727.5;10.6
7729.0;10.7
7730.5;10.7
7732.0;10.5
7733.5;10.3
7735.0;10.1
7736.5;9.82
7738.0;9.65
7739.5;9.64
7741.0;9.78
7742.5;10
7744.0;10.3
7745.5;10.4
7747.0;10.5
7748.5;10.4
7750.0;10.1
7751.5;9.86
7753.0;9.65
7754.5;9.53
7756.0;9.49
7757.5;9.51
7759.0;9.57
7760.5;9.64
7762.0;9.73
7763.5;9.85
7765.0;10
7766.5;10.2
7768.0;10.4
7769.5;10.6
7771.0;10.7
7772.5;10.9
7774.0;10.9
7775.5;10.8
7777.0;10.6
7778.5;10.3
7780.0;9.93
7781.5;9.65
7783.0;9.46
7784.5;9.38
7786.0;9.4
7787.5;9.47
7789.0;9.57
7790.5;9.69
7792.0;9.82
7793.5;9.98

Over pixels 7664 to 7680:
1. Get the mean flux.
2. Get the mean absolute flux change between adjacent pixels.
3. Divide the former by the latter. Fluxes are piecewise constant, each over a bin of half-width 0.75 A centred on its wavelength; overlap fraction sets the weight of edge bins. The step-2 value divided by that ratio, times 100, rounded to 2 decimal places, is 0.29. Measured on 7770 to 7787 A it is 0.30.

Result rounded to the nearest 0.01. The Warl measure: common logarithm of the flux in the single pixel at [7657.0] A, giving 1.01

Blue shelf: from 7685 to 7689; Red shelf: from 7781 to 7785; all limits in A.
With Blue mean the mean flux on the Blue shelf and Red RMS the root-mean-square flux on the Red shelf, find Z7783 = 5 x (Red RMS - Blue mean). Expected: -1.3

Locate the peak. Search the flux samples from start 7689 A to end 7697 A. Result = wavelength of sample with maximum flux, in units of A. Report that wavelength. 7696.0 A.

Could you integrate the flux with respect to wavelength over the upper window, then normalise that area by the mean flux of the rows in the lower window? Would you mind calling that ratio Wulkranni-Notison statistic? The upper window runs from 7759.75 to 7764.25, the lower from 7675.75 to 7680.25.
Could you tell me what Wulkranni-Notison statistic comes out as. 3.93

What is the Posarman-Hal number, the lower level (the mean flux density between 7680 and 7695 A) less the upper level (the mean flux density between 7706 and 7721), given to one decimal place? -0.7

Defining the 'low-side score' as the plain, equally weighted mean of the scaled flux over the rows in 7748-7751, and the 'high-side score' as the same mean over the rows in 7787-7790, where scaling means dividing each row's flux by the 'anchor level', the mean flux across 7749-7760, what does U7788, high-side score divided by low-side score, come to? 0.93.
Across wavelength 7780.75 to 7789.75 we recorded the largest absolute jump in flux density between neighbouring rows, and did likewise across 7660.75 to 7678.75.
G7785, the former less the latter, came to -0.010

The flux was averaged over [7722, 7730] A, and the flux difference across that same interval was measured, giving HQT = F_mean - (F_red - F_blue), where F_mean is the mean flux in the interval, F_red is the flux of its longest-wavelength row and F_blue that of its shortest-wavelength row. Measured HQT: 9.64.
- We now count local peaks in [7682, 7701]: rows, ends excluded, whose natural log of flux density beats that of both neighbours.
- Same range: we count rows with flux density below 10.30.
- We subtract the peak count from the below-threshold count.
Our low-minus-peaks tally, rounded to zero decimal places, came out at 12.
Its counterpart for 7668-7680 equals 0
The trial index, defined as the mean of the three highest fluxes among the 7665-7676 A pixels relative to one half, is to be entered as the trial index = 23.1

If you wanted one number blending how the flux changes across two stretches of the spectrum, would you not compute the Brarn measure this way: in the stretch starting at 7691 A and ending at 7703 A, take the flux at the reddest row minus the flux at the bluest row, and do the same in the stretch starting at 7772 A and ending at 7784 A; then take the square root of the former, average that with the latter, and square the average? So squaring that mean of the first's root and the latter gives 0.14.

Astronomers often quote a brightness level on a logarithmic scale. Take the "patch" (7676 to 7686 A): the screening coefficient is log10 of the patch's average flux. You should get 1.03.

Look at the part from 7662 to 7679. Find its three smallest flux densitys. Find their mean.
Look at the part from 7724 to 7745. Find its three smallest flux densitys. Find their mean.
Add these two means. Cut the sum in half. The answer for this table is 10.1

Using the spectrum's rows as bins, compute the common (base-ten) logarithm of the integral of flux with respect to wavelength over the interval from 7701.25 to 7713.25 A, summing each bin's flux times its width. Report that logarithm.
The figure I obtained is 2.10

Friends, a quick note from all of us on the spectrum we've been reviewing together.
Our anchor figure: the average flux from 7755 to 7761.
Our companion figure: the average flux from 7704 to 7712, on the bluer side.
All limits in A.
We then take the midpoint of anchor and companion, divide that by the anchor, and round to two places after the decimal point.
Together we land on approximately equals 1.05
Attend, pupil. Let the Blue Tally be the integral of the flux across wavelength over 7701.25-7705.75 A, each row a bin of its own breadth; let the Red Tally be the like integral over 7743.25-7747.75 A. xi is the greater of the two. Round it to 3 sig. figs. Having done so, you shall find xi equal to 46.8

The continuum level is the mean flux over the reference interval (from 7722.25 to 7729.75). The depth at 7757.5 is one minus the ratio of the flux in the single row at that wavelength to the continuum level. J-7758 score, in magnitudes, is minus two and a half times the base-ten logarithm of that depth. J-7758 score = 2.7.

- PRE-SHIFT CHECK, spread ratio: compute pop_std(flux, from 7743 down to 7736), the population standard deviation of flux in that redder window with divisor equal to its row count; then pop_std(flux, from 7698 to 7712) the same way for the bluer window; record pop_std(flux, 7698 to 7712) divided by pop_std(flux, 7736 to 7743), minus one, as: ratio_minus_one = 1.9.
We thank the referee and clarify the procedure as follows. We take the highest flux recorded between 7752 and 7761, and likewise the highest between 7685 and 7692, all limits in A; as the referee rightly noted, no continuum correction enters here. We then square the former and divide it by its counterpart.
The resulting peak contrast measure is 9.4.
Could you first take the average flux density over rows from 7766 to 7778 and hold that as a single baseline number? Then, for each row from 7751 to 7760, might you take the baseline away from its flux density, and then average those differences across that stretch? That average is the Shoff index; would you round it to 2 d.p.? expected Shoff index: -1.04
